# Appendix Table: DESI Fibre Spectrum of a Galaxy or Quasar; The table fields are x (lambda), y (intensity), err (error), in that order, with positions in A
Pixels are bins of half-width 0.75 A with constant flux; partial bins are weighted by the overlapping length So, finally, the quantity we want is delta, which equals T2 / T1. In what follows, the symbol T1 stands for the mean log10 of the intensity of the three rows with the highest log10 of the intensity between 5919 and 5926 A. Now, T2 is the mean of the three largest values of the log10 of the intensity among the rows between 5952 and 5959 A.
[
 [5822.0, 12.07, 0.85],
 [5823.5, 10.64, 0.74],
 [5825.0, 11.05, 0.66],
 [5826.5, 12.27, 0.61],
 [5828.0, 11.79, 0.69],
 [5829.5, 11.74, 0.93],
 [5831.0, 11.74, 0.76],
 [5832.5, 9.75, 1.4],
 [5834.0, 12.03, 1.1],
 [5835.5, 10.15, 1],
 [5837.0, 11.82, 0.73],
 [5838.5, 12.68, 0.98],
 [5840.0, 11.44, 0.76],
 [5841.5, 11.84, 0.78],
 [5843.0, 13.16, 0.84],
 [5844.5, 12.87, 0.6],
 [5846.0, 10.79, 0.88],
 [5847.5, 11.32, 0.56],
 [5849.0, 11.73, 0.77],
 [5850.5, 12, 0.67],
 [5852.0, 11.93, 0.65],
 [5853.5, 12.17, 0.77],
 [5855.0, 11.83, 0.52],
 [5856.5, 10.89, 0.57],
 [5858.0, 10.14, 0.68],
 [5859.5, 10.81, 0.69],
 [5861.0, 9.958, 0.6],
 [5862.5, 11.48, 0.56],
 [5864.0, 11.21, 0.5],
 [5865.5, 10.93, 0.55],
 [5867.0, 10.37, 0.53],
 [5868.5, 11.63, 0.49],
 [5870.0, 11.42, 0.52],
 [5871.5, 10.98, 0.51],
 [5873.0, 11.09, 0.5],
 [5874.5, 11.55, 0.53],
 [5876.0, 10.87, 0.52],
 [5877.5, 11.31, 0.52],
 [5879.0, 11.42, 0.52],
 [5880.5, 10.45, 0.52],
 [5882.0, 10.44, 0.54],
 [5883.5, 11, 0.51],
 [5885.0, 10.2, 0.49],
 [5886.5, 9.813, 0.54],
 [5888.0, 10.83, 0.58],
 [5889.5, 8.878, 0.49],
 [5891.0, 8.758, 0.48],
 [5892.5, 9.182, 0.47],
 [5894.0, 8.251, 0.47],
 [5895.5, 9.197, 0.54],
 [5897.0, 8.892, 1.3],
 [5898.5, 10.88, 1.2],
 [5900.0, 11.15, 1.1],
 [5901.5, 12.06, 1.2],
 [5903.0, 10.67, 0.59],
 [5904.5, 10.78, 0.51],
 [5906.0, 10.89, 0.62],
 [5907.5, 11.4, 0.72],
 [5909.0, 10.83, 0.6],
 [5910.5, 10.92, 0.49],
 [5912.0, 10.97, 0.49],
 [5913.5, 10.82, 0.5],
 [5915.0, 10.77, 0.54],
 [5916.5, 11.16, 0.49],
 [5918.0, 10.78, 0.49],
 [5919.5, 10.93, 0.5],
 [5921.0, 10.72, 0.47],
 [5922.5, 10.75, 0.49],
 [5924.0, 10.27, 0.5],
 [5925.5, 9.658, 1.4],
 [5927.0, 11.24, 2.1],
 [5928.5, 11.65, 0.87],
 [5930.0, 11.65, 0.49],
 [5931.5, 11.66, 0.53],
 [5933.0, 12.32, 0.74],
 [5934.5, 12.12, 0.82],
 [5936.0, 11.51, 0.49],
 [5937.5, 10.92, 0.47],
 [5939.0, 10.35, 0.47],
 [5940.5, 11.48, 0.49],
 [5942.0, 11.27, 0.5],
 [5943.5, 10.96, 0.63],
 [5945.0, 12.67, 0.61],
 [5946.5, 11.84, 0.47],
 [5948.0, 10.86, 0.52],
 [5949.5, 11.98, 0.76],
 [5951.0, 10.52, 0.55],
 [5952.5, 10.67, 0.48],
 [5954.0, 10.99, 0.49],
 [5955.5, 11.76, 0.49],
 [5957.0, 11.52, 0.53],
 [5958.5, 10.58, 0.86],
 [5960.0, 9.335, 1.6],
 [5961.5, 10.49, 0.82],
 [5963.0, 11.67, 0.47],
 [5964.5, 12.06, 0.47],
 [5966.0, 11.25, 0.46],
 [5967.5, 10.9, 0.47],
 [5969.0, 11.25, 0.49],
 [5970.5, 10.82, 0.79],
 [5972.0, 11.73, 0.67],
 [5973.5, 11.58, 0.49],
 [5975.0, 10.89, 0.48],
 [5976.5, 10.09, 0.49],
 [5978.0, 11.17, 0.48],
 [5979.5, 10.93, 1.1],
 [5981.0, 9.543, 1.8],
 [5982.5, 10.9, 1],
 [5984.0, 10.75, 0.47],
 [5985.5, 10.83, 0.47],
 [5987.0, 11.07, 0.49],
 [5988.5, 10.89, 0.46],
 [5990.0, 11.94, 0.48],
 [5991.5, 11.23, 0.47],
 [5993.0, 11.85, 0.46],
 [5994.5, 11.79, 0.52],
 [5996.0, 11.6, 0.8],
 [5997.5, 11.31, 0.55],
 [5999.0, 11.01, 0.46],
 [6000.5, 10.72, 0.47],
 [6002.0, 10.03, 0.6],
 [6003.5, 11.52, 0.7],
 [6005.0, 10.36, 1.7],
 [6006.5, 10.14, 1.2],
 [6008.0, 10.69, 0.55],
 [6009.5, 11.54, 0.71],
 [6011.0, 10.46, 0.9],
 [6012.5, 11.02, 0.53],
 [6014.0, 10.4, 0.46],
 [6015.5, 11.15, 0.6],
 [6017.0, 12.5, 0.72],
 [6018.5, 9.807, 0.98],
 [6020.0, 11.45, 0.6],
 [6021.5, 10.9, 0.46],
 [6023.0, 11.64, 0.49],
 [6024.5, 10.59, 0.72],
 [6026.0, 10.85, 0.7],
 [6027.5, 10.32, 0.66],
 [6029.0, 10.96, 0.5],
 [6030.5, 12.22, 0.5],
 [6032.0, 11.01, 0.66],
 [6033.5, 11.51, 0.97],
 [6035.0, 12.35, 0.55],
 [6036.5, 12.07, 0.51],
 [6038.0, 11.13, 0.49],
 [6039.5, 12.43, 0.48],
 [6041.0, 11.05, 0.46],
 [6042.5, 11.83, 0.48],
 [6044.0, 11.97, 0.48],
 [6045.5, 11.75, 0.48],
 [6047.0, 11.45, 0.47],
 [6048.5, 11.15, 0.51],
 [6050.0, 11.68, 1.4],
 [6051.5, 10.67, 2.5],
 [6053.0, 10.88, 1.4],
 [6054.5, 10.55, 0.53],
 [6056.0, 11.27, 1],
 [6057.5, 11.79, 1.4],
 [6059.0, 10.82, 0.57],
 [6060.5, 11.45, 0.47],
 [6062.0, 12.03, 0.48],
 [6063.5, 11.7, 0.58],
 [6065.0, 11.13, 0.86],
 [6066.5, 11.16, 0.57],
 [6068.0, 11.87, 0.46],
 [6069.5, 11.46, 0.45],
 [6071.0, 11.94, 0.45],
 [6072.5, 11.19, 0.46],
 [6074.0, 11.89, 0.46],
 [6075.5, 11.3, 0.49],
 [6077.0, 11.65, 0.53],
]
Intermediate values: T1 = 1.03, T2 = 1.06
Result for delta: 1.02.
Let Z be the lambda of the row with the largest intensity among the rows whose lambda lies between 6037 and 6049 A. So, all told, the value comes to 6039.5 A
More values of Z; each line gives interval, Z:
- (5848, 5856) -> 5853.5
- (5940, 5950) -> 5945.0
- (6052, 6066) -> 6062.0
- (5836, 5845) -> 5843.0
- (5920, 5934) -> 5933.0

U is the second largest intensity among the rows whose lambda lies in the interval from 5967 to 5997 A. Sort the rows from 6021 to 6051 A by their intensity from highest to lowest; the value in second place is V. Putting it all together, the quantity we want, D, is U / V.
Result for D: 0.96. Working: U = 11.85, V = 12.35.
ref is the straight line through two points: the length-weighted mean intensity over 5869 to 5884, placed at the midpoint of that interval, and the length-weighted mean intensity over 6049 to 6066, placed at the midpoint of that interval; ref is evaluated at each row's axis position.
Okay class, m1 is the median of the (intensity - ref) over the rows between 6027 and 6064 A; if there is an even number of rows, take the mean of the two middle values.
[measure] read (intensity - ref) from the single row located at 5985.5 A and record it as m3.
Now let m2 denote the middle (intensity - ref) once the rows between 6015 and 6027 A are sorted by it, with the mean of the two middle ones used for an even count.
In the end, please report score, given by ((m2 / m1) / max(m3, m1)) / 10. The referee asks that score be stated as -0.52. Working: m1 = 0.20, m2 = -0.20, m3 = -0.4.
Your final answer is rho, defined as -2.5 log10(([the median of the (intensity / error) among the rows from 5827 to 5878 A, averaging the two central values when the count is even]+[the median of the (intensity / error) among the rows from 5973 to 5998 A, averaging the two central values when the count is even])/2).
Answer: -3.26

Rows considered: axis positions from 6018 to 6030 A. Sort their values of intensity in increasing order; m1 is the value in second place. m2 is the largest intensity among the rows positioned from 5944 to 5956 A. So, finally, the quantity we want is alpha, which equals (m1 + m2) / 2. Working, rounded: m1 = 10.32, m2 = 12.67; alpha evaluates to 11.5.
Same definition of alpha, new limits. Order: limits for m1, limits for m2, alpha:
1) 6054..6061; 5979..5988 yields 10.9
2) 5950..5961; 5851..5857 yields 11.3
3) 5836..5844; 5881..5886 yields 11.4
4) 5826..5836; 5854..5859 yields 11.0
